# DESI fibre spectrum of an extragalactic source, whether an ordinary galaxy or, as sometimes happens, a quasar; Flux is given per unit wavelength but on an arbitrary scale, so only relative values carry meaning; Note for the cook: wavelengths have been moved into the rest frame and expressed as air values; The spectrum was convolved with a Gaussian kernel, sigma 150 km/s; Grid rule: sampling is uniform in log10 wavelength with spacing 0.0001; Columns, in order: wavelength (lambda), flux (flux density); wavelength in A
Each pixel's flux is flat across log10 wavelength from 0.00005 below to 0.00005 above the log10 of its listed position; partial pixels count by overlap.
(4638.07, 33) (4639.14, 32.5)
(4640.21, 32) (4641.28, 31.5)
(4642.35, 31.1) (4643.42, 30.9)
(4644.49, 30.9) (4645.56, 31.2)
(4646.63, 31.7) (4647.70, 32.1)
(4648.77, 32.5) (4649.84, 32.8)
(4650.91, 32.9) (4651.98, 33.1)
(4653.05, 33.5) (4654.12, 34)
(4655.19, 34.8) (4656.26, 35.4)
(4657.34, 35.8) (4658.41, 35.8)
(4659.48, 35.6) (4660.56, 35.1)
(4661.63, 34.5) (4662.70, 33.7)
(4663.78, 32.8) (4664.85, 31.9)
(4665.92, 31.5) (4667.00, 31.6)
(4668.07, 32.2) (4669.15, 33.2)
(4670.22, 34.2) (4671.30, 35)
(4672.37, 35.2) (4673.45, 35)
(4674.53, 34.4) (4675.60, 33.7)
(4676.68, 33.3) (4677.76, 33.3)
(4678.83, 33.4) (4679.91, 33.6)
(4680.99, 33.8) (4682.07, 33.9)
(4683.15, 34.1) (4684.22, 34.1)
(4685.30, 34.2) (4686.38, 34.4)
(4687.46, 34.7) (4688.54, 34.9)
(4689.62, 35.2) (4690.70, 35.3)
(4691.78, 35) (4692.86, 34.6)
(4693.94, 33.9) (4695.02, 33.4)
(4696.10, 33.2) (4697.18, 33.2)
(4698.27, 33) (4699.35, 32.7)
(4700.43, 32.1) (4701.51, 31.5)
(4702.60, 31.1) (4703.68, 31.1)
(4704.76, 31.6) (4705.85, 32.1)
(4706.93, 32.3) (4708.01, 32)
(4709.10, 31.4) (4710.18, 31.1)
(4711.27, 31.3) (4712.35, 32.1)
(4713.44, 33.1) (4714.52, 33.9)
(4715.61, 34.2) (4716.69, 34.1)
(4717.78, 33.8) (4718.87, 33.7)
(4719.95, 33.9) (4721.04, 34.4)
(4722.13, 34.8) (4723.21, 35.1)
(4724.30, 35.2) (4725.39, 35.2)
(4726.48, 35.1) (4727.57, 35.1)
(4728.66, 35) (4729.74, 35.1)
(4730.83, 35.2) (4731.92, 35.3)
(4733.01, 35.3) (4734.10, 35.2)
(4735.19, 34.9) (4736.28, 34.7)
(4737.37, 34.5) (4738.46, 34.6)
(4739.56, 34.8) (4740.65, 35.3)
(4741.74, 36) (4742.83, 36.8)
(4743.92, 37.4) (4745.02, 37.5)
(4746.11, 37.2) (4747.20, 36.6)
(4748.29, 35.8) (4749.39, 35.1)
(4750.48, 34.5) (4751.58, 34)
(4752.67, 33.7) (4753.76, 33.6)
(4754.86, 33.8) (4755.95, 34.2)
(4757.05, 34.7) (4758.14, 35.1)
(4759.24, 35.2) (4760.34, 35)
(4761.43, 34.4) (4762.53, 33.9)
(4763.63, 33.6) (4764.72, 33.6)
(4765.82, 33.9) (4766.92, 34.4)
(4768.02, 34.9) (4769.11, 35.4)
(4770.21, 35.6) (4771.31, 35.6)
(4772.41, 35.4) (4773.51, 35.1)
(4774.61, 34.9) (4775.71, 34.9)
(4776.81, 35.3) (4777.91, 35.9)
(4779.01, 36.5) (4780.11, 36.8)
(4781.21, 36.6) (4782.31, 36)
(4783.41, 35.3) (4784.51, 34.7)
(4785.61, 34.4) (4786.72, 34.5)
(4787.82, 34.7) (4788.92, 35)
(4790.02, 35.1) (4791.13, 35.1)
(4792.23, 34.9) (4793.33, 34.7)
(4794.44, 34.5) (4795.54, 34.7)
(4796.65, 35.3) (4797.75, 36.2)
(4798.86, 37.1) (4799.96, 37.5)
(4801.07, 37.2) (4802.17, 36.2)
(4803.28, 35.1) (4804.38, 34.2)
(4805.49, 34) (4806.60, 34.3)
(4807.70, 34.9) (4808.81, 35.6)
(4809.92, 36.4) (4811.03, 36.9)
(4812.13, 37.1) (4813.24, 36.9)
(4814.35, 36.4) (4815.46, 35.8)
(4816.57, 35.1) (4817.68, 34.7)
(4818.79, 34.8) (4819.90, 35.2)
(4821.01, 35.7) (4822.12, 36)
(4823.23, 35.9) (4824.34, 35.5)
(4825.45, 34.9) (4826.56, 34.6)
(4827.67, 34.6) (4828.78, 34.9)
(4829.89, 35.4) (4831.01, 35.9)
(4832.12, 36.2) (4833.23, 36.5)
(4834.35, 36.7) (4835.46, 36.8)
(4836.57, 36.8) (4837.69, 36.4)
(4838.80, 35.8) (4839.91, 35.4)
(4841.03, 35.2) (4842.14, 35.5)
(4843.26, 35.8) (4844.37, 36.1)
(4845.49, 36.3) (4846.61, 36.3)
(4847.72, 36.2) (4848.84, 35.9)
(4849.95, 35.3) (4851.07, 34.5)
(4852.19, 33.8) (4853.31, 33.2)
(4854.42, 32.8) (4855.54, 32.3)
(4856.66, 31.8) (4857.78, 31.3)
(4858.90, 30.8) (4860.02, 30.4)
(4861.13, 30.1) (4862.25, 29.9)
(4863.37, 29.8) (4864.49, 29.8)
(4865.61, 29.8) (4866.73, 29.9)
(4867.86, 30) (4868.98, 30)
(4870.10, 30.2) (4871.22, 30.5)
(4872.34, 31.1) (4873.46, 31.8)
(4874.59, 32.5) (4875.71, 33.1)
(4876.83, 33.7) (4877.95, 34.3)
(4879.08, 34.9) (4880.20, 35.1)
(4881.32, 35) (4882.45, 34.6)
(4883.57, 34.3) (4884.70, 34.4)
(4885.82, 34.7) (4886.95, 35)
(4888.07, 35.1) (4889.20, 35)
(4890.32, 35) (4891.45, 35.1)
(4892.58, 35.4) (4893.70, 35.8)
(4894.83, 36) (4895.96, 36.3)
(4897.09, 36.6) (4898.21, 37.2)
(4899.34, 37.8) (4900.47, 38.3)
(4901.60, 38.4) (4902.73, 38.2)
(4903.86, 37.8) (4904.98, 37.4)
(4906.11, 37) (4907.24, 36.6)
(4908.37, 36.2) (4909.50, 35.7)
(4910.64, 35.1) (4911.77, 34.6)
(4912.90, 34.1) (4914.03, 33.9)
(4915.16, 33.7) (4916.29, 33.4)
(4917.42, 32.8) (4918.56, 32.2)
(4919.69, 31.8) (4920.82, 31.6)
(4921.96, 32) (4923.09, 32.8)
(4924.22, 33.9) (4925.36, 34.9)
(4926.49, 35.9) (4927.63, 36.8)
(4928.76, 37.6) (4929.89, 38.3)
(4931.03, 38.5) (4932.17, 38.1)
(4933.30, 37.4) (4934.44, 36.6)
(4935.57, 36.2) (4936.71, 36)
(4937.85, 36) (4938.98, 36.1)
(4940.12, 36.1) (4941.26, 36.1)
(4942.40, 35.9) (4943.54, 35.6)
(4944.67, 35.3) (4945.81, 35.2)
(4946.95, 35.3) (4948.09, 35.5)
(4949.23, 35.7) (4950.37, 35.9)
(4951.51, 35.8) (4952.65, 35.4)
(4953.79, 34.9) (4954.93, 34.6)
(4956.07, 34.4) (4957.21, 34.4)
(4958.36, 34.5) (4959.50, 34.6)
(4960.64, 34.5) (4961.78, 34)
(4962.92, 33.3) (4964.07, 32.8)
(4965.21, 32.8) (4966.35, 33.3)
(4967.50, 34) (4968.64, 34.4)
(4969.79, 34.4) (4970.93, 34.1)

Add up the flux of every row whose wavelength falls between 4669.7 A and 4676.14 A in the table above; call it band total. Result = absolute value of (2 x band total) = 415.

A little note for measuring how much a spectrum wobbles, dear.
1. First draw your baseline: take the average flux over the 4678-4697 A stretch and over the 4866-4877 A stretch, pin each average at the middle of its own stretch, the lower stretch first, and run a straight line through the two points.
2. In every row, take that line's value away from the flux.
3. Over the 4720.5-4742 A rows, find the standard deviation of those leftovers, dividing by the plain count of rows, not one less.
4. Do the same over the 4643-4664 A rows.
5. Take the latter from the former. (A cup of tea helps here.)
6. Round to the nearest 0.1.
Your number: -1.3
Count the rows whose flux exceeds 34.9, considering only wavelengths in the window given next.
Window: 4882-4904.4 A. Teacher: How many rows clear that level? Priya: 16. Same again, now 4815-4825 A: 7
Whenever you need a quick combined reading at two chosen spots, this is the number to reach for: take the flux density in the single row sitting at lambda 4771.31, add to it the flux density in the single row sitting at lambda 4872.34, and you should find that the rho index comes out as 66.7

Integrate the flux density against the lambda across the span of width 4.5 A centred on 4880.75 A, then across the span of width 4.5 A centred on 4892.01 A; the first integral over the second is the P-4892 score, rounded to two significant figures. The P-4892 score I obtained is 0.99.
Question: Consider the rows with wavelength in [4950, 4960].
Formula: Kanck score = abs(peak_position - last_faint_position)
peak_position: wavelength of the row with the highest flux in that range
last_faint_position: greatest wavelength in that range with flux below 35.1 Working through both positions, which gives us 9.1 A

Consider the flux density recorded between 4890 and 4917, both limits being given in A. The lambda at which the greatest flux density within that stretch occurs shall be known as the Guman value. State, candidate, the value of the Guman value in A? 4901.60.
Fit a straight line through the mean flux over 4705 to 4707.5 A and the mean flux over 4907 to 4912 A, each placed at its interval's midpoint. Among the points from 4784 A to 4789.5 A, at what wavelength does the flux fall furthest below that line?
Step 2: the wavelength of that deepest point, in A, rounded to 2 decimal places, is 4785.61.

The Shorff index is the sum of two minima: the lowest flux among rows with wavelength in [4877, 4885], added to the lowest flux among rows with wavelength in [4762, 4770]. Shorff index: 67.9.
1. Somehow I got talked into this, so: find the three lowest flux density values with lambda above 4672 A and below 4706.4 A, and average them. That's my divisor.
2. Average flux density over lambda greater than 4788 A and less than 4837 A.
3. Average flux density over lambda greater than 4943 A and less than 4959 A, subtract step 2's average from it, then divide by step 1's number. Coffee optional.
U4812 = -0.014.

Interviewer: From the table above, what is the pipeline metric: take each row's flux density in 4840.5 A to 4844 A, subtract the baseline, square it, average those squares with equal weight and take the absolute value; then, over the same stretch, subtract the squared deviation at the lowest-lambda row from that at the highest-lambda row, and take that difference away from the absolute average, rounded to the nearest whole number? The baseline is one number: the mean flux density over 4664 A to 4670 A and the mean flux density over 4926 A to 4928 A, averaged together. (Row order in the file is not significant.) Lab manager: 0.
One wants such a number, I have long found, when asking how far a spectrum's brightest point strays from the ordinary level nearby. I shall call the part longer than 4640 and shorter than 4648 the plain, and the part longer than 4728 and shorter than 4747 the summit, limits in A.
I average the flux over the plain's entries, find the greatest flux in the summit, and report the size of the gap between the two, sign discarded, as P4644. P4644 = 6.1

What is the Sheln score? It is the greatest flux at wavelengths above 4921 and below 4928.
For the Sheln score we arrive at 36.8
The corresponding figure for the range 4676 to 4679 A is 33.4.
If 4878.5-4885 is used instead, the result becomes 35.1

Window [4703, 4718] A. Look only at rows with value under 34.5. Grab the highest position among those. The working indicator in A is 4717.78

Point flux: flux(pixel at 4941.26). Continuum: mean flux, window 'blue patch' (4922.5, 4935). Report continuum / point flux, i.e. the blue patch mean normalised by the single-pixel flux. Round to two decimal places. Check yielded 1.01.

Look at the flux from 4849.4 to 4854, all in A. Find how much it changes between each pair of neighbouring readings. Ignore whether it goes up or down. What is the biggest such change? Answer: 0.80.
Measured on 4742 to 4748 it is 0.60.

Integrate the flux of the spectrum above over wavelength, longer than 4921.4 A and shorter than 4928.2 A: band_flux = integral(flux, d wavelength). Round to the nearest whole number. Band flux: 234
